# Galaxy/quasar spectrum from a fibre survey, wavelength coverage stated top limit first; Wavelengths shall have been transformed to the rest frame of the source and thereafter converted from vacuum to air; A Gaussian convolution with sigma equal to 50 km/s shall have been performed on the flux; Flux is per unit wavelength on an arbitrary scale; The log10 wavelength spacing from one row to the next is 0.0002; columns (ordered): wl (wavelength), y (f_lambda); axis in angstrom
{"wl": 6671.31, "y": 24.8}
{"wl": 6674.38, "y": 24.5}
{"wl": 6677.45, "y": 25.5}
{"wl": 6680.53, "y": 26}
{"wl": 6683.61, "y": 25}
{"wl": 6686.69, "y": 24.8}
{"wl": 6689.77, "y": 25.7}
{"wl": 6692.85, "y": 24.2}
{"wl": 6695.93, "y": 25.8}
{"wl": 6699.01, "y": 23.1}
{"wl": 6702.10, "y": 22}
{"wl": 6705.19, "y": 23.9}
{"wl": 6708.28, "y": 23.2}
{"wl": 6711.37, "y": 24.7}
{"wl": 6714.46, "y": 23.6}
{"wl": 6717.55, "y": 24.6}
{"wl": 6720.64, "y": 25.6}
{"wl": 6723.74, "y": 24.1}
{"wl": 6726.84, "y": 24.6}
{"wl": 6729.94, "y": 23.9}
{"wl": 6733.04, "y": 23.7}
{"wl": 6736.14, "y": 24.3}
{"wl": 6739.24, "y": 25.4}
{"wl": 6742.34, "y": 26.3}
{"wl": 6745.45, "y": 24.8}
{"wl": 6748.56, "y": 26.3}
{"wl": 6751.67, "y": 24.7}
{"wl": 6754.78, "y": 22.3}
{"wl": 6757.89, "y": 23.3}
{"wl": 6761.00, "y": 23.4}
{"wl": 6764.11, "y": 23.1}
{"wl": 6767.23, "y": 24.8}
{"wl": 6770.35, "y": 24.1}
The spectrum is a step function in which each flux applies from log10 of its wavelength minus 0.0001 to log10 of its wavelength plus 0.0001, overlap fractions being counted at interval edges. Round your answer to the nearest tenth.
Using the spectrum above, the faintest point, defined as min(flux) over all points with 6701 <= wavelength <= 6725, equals 22.0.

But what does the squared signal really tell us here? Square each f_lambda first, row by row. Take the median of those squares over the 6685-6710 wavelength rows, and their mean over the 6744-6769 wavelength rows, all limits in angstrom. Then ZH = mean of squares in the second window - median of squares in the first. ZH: 3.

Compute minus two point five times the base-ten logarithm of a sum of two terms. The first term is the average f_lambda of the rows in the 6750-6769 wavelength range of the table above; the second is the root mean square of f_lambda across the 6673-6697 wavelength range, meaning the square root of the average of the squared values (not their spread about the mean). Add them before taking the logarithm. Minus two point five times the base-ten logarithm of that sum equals -4.22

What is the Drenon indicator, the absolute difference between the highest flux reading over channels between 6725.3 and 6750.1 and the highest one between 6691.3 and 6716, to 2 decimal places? 0.50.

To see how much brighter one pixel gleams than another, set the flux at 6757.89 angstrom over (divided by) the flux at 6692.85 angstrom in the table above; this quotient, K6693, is 0.96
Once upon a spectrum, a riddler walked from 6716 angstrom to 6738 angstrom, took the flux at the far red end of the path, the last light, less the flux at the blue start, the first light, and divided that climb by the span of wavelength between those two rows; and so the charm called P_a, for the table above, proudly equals -0.016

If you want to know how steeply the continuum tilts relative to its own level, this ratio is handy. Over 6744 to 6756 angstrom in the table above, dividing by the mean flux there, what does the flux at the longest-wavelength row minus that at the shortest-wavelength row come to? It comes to -0.10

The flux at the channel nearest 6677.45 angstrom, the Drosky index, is 25.5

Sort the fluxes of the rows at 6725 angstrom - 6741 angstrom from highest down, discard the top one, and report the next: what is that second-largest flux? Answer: 24.6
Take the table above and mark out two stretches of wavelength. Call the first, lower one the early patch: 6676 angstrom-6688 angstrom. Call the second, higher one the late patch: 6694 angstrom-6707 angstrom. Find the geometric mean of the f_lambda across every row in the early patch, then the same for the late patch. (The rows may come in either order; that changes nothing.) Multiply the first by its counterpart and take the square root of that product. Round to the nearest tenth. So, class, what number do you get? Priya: 24.5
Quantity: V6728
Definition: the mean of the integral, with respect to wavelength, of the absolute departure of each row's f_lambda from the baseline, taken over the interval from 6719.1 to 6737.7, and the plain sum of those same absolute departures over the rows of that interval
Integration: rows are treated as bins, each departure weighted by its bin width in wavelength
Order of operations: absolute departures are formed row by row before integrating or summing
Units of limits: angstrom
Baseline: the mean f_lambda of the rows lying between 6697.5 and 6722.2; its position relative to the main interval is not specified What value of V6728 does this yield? 7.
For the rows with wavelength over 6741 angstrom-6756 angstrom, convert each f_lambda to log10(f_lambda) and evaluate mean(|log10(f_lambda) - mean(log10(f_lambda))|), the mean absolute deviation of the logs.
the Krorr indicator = 0.020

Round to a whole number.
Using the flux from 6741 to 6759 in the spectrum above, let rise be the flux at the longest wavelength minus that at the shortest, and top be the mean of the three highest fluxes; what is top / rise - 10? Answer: -19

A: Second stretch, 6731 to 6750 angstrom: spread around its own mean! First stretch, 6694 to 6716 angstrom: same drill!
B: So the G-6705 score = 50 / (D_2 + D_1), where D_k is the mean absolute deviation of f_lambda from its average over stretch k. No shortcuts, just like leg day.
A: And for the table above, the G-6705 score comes 28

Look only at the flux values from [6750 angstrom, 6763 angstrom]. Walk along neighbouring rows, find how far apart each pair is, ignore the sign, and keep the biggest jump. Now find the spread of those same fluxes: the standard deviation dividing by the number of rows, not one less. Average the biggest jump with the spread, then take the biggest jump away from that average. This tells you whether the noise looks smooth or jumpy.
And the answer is -0.8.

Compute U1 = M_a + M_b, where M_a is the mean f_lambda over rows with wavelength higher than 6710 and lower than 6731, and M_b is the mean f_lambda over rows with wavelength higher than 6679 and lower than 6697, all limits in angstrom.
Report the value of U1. 49.7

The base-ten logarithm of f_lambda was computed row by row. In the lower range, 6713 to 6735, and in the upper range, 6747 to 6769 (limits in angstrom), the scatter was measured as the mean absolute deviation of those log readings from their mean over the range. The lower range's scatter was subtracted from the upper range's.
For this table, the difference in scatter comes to 0.010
